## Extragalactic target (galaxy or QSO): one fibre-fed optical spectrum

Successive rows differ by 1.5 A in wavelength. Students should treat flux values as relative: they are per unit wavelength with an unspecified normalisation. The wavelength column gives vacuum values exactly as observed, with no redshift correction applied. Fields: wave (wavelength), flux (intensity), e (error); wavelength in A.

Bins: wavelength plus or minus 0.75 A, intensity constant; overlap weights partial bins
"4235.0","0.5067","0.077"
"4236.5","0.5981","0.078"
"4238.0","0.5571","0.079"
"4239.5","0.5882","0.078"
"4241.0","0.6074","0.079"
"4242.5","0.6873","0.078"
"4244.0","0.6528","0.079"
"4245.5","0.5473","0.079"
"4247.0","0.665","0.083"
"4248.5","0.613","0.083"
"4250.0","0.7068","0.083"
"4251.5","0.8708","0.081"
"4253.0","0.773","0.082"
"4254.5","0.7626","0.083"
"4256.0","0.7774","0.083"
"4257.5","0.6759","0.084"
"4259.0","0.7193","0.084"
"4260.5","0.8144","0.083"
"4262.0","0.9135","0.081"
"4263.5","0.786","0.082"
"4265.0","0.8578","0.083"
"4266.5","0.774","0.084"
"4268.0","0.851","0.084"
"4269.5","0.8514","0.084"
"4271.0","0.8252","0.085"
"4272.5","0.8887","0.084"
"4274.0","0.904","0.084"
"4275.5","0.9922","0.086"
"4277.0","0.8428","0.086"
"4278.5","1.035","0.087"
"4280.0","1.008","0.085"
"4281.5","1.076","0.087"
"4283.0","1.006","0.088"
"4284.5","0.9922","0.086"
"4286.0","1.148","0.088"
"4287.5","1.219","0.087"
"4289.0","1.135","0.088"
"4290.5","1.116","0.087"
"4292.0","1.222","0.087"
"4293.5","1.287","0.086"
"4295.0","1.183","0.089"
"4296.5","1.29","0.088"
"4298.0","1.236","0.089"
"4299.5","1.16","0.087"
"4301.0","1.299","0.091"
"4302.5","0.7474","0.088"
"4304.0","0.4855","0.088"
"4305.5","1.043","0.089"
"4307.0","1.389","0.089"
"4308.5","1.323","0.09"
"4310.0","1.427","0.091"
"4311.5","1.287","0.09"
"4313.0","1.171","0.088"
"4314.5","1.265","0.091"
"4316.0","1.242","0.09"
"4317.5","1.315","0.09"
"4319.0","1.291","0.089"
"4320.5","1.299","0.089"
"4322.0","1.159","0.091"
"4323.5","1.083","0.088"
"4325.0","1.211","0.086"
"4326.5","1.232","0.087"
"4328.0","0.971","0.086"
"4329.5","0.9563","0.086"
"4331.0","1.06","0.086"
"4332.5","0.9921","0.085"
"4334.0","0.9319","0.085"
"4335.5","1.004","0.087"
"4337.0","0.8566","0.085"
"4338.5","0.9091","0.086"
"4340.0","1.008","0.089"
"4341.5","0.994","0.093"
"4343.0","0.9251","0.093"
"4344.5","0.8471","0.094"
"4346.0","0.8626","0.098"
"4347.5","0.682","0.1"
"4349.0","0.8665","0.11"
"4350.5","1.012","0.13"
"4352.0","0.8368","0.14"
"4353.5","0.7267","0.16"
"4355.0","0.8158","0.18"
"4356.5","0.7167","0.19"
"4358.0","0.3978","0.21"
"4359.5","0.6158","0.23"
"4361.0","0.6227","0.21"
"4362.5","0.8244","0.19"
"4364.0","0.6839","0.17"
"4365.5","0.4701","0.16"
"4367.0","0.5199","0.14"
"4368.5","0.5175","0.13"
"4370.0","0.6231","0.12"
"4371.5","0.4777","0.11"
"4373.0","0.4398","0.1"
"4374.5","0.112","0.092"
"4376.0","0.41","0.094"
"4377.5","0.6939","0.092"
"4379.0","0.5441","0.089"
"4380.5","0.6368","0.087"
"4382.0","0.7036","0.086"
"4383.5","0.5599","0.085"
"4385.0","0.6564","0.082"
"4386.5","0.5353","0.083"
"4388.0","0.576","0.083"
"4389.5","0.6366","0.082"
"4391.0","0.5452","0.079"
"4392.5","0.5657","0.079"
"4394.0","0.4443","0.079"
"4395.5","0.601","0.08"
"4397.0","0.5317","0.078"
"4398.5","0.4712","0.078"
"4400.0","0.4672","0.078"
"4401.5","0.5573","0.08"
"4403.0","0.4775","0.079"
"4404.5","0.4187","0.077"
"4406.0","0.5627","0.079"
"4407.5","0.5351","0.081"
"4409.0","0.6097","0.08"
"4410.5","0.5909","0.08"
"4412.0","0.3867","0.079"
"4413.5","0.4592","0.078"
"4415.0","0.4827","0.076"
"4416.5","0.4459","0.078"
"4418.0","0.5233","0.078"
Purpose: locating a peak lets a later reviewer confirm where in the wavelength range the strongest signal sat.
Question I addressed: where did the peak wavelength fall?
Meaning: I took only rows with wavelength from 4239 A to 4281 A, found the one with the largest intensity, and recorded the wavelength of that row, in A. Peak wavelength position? 4278.5 A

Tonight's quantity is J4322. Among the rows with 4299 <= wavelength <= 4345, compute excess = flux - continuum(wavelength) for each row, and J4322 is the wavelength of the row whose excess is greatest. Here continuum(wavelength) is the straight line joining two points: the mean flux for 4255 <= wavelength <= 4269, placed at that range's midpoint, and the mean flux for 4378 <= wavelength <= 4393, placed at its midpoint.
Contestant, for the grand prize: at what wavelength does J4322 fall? 4310.0 A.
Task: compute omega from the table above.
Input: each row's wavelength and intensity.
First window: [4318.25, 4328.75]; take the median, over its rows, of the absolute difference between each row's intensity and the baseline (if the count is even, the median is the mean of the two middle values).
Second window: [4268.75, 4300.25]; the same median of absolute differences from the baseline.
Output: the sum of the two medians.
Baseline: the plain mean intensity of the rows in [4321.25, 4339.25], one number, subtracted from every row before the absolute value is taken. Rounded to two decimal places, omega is 0.31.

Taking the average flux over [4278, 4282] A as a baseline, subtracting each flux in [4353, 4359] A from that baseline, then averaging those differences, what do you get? 0.38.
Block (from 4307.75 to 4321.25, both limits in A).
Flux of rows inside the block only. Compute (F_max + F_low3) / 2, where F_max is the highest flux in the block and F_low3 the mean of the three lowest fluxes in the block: 1.3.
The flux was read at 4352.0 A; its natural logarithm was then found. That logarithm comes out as -0.18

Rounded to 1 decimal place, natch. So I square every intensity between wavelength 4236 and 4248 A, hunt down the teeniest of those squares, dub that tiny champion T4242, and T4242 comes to 0.3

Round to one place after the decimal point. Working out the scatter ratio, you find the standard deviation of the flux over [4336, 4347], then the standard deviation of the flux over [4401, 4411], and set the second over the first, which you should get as 1.0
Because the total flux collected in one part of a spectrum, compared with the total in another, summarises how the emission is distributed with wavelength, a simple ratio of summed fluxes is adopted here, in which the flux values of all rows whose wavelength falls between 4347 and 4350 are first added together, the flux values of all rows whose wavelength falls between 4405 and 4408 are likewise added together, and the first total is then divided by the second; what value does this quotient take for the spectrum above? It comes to 1.4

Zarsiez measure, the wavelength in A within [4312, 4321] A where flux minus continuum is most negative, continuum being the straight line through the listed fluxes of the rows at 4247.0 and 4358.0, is 4313.0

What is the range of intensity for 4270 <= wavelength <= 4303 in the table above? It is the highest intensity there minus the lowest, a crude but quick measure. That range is 0.6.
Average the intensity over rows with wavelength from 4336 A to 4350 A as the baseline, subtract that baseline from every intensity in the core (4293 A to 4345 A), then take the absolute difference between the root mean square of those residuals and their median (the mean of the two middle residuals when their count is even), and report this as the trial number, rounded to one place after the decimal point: 0.0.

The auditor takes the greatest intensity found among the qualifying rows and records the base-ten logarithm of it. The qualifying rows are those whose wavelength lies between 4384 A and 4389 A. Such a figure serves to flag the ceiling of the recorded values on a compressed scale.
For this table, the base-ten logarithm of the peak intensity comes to -0.18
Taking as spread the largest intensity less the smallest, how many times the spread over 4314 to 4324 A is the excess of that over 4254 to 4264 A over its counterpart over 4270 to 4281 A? 0.12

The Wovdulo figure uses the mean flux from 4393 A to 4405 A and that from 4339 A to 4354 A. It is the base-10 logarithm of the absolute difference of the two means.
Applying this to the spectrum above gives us -0.42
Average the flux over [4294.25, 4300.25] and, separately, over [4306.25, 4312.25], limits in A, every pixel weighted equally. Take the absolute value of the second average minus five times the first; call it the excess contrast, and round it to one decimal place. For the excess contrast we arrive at 4.7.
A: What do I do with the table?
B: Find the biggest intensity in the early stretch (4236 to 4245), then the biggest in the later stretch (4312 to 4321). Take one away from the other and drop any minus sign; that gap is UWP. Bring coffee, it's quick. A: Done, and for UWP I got 0.63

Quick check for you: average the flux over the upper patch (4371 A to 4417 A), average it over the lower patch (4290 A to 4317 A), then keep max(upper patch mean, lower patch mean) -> 1.18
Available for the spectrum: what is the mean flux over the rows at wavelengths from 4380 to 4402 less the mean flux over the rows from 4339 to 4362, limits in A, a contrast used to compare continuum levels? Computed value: -0.23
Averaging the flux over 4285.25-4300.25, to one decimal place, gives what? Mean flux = 1.2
